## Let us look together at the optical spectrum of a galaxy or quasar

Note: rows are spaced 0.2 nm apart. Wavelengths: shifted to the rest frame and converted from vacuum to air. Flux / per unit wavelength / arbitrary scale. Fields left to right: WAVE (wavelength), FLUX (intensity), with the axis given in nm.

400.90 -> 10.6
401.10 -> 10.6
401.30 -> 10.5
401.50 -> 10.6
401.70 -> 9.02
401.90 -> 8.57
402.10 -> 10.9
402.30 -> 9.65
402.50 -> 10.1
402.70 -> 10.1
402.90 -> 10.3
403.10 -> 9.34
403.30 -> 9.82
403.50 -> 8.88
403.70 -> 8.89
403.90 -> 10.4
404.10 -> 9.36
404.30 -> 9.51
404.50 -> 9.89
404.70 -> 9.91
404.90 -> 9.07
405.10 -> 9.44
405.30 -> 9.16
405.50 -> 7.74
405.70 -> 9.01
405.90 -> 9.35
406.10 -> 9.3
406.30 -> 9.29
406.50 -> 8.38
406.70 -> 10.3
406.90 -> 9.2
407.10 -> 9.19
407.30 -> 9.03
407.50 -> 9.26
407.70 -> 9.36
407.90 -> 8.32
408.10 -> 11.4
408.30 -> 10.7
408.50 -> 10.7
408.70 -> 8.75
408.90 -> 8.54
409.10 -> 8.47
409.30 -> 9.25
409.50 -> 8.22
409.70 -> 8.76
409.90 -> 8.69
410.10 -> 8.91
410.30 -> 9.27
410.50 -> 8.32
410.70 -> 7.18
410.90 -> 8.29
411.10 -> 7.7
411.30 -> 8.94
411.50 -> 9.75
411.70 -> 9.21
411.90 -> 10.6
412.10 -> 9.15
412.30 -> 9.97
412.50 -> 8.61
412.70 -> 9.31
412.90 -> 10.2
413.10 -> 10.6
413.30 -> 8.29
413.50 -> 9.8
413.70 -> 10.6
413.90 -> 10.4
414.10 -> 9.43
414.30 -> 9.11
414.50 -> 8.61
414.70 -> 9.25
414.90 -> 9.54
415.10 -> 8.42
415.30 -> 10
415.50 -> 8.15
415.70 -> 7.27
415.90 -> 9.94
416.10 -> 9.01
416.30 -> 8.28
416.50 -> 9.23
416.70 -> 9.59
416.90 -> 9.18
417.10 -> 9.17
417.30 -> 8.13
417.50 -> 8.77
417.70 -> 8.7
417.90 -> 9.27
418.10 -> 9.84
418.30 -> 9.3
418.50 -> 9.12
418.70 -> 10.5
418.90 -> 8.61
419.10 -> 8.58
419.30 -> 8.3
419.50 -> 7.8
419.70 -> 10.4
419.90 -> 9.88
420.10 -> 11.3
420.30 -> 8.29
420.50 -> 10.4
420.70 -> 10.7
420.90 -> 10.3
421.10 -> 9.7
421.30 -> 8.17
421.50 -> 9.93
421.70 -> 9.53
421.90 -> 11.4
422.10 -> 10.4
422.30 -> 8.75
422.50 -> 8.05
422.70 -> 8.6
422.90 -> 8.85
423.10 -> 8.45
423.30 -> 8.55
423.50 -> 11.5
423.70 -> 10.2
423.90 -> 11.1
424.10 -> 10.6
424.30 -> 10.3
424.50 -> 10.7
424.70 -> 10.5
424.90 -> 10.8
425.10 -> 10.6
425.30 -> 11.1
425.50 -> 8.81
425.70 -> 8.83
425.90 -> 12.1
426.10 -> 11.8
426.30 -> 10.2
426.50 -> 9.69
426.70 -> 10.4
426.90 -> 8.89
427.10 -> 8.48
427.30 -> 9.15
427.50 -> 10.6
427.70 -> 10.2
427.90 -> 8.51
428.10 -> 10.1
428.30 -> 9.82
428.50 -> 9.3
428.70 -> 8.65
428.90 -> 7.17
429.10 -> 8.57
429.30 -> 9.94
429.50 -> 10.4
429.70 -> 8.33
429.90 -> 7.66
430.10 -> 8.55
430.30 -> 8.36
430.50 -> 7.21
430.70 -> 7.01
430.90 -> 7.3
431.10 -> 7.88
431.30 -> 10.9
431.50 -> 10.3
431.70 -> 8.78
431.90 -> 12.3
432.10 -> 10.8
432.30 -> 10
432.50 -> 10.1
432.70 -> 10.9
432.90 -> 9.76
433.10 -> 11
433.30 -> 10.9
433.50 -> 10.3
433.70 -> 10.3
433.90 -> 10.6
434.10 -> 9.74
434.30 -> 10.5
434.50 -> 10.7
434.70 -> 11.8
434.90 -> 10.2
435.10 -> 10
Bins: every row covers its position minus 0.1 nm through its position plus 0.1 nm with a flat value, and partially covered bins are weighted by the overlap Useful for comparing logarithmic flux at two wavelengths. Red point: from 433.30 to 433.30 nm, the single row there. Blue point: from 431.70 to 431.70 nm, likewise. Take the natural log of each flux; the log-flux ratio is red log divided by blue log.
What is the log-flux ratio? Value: 1.10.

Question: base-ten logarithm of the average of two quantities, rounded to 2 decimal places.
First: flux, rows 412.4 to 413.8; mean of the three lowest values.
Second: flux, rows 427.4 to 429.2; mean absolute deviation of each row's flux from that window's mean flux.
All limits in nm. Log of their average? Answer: 0.68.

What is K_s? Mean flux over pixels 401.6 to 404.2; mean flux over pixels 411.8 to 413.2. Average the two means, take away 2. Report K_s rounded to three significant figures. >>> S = 7.71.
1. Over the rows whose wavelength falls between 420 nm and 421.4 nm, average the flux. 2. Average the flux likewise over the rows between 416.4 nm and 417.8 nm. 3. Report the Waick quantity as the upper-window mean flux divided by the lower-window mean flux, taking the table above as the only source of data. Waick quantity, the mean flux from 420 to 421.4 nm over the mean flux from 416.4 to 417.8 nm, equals 1.10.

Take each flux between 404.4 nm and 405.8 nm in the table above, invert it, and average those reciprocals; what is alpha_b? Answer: 0.110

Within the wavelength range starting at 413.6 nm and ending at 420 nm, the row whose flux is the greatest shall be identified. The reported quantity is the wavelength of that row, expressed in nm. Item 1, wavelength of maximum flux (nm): 413.70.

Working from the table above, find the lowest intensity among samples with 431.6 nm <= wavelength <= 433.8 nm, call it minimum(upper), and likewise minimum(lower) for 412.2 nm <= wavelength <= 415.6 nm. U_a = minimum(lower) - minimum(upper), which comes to -0.6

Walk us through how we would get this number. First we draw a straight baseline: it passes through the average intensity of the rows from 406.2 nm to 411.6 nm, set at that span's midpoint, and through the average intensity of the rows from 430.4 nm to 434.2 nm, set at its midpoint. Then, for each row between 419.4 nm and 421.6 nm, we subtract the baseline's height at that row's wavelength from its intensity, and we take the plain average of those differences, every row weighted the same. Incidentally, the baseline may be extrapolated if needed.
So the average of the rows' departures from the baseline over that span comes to 0.30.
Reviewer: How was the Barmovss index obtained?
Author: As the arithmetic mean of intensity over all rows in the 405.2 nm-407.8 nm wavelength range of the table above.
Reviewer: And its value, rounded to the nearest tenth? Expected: 9.1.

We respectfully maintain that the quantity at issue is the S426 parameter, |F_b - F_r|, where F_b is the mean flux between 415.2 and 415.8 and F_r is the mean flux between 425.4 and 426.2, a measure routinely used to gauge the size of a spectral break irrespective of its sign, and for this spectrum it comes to 1.9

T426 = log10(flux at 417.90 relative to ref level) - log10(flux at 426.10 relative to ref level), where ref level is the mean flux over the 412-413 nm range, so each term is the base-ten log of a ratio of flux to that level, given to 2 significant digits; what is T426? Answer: -0.10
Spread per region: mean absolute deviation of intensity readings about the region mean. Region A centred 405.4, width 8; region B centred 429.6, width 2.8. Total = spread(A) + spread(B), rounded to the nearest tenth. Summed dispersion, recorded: 1.5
